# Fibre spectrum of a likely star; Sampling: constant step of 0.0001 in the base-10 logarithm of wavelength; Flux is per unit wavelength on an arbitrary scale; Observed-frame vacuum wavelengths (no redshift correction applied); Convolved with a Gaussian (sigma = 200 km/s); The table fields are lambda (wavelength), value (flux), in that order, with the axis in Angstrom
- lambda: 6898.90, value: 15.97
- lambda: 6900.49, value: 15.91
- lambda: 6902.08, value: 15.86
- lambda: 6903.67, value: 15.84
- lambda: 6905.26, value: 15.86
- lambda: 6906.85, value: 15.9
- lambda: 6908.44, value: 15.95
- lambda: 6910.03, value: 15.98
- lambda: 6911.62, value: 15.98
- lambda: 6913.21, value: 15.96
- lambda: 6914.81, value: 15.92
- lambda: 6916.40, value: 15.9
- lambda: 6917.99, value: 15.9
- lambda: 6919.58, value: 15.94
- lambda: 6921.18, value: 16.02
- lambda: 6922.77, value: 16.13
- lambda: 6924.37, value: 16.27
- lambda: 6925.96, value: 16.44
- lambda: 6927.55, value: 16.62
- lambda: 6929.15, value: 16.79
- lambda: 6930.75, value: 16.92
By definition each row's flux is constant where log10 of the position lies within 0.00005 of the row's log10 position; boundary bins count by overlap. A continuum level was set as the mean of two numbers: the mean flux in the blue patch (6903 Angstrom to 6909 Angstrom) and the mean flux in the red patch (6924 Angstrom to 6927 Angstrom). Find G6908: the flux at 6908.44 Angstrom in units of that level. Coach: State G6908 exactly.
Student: 0.99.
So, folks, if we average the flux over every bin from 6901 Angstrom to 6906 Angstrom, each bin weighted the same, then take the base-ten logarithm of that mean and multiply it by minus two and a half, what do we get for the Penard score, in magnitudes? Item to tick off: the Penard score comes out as -3.00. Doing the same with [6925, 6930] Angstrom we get -3.05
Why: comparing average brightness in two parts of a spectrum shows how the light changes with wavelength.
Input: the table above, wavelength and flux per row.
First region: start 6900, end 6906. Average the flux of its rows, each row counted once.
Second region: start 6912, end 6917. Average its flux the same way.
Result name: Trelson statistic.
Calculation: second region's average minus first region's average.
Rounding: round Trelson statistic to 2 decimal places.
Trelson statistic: 0.06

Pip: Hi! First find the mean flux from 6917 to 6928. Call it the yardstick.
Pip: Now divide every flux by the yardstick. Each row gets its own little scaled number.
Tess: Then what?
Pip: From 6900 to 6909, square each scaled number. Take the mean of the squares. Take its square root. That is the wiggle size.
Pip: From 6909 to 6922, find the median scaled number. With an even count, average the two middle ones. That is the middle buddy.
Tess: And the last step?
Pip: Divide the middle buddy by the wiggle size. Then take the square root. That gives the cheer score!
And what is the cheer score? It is 1.00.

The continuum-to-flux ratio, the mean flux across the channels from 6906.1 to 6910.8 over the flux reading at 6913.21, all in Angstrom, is 1.00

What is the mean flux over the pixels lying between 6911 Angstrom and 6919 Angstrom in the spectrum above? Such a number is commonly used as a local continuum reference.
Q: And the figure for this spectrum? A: 15.93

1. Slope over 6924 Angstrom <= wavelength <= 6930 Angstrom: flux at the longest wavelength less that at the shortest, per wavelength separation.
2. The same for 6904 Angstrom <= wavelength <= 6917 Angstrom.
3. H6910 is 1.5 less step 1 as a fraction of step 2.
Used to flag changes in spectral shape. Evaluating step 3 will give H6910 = -28.8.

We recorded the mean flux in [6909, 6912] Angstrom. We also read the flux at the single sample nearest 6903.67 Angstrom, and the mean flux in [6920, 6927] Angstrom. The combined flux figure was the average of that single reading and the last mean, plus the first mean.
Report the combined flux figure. 32.0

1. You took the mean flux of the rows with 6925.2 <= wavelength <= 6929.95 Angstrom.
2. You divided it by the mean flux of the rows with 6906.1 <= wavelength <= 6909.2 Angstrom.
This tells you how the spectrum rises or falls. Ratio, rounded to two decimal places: 1.04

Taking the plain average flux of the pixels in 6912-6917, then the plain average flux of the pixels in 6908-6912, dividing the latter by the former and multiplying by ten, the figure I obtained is 10.0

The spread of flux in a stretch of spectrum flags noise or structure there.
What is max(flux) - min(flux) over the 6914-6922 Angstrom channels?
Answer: 0.12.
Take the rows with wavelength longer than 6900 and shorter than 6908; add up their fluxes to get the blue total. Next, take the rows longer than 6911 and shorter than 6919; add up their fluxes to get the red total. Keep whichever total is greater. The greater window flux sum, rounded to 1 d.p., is 79.7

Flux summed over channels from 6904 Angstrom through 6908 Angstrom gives 31.8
